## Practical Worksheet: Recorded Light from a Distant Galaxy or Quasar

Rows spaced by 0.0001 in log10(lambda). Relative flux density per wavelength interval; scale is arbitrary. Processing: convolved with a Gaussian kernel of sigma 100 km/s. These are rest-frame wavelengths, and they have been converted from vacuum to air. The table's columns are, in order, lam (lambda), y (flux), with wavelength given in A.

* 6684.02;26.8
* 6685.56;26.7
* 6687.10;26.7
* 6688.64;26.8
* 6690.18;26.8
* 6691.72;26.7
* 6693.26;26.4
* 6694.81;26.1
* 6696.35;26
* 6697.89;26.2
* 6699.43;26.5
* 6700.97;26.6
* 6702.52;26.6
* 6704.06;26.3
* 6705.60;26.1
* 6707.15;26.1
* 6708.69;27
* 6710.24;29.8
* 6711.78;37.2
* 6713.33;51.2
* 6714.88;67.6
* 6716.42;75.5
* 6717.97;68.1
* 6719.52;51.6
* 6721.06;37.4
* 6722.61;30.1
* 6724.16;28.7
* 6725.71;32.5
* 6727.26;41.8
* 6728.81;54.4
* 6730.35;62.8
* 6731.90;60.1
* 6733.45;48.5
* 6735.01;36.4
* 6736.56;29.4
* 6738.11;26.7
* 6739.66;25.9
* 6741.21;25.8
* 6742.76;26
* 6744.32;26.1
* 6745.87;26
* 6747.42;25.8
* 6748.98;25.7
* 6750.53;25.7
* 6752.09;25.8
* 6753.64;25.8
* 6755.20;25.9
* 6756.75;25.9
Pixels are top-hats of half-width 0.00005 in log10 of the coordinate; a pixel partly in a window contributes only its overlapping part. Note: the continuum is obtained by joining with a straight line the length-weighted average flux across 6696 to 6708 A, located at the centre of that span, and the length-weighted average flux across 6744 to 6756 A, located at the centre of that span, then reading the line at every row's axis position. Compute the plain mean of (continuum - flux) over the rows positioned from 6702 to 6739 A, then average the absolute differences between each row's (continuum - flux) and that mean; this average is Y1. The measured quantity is 13.7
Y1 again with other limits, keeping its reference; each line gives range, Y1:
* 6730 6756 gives 9.2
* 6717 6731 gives 12.4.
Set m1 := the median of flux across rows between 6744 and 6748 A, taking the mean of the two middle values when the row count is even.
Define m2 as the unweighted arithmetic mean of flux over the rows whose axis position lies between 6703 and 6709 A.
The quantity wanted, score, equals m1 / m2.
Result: 0.99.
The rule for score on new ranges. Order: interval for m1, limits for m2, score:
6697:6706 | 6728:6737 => 0.54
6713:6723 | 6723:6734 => 1.10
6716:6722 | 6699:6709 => 2.26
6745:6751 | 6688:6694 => 0.97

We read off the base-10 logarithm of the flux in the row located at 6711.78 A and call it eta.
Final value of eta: 1.57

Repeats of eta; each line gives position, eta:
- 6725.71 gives 1.51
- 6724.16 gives 1.46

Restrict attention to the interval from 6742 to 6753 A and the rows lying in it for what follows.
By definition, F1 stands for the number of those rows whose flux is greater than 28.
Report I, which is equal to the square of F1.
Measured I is 0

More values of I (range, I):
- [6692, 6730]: 169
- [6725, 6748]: 64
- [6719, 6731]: 64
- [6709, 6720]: 49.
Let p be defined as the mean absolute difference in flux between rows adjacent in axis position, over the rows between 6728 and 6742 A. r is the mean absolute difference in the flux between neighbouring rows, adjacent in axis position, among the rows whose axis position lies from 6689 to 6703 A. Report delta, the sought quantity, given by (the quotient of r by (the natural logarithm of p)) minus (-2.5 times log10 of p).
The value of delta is 2.0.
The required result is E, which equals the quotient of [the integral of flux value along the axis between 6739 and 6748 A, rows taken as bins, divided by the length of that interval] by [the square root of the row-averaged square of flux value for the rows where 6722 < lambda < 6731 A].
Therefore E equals 0.59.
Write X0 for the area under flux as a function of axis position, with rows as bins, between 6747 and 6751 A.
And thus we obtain 103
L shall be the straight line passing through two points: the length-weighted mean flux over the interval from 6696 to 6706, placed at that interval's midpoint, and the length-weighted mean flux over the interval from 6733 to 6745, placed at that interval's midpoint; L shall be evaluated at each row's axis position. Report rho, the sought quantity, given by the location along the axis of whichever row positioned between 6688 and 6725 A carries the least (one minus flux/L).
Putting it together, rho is 6716.42 A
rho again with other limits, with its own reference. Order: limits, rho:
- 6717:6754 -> 6717.97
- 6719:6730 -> 6728.81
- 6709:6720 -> 6716.42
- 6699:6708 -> 6699.43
